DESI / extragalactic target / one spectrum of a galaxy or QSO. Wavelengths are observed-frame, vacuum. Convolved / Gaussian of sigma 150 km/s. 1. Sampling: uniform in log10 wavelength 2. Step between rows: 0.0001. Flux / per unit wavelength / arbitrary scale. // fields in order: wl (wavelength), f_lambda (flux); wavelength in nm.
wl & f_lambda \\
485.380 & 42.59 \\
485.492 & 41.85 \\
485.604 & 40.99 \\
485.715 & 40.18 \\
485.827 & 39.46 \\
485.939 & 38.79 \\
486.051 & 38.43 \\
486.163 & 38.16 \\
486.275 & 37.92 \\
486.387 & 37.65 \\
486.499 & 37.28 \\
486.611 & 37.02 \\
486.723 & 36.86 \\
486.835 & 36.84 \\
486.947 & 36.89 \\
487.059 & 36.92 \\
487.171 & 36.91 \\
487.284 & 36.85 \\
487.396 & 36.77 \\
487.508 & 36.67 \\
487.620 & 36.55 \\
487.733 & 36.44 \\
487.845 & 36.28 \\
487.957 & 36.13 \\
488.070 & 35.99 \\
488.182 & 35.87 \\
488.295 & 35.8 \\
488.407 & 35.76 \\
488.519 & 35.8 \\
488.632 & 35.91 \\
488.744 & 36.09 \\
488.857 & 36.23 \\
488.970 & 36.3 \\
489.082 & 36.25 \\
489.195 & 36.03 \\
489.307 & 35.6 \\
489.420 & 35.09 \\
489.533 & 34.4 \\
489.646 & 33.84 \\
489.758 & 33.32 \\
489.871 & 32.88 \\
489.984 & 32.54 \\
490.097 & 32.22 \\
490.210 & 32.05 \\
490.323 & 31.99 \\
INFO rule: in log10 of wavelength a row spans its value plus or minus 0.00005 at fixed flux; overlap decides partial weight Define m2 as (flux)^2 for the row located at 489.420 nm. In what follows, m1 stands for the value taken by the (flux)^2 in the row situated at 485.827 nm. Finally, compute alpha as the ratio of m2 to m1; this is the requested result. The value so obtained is 0.8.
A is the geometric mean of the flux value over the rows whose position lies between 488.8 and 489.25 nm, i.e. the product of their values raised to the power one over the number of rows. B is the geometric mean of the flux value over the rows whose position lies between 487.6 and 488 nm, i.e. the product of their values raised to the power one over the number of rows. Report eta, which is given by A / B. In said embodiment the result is 1.00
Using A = 36.2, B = 36.3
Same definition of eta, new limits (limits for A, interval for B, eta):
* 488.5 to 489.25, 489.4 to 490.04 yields 1.07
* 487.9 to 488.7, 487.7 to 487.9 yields 0.99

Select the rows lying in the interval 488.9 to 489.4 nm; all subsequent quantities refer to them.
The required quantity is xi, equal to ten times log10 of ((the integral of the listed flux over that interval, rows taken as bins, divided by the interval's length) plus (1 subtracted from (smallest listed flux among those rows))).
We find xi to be 18.5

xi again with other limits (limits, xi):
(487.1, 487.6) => 18.6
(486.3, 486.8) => 18.6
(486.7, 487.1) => 18.6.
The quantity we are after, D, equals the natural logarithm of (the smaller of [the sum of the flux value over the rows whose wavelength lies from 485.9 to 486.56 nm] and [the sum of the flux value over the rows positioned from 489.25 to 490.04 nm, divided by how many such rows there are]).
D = 3.52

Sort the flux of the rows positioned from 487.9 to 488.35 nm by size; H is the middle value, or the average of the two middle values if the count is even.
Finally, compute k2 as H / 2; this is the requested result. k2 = 18.0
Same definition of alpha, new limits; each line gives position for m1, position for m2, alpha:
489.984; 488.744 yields 1.2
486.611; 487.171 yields 1.0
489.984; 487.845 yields 1.2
